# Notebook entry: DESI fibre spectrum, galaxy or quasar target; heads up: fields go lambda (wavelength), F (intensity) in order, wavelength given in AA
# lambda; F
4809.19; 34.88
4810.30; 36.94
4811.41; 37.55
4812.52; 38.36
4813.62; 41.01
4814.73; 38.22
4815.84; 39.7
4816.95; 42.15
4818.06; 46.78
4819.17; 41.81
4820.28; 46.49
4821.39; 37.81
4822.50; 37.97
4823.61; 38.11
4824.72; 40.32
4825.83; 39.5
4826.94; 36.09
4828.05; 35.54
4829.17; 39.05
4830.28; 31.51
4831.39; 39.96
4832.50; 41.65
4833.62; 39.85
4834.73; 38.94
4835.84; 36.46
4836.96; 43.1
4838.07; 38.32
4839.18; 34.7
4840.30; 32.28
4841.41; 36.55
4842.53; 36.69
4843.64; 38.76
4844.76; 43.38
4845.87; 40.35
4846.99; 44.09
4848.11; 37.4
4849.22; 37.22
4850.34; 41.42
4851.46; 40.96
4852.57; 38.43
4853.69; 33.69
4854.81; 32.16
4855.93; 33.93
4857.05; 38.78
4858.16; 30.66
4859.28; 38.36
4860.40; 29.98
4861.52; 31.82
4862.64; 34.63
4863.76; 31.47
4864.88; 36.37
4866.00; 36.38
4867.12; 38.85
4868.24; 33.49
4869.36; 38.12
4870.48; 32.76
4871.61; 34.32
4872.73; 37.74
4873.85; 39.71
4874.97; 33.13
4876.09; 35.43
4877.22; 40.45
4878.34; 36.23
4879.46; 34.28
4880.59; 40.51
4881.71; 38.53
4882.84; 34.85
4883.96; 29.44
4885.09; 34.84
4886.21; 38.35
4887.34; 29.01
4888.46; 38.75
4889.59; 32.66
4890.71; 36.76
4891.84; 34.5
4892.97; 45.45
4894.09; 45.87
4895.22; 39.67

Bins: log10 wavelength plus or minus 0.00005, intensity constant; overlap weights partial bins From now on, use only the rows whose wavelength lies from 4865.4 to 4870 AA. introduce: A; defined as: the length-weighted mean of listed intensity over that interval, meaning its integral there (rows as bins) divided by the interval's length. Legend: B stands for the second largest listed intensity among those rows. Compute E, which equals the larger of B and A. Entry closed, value 38.1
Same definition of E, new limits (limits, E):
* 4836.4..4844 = 38.8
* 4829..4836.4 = 40.0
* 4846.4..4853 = 41.4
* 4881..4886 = 34.9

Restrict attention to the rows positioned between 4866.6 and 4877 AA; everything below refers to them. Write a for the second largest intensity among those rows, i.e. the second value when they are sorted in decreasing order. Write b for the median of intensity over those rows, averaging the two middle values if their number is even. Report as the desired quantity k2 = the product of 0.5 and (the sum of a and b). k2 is 37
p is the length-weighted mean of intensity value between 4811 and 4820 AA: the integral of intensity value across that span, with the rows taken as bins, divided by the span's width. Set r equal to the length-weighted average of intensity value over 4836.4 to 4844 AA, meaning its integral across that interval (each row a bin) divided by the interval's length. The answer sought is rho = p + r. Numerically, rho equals 78.1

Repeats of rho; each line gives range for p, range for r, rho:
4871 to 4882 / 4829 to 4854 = 75.5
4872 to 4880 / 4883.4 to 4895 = 73.4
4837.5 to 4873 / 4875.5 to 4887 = 72.5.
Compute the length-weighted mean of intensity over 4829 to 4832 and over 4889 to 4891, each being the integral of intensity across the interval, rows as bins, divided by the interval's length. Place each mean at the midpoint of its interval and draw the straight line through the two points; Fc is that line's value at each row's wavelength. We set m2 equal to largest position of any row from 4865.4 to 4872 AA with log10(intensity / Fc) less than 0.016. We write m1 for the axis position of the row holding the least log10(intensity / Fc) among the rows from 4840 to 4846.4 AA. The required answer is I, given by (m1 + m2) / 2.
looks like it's 4856.0 AA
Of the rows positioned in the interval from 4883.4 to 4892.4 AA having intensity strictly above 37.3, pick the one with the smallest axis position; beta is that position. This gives 4886.21 AA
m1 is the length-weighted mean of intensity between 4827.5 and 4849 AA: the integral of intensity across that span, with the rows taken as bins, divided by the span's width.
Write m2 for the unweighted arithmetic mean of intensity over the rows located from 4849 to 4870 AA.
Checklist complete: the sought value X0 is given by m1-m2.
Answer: 3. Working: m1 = 38.3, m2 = 35.6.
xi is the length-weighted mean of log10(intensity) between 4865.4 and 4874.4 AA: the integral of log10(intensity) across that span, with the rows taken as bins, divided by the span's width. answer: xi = 1.56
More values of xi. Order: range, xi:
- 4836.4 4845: 1.58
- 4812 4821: 1.62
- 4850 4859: 1.56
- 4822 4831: 1.57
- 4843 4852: 1.61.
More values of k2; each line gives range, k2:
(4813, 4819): 42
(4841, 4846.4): 40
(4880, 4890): 37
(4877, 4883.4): 39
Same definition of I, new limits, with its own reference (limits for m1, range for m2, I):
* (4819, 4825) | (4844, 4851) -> 4835.3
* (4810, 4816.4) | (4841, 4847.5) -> 4826.4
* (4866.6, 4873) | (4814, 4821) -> 4842.6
